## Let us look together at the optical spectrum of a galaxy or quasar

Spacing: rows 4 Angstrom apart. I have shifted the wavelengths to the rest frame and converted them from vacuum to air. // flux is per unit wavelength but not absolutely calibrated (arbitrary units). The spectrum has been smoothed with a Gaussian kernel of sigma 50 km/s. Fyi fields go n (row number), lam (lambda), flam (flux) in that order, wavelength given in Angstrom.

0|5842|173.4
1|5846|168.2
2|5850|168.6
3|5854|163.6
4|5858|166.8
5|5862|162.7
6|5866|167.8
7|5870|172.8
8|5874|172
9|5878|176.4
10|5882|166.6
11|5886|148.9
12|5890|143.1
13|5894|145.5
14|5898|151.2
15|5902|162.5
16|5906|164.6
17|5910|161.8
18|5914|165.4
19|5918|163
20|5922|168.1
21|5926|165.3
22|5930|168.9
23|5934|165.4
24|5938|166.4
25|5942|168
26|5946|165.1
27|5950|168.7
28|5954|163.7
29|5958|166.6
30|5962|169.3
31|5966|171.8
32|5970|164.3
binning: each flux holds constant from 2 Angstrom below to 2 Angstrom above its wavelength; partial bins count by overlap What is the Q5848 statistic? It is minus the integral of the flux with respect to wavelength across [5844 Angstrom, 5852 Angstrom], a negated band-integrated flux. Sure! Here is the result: -1347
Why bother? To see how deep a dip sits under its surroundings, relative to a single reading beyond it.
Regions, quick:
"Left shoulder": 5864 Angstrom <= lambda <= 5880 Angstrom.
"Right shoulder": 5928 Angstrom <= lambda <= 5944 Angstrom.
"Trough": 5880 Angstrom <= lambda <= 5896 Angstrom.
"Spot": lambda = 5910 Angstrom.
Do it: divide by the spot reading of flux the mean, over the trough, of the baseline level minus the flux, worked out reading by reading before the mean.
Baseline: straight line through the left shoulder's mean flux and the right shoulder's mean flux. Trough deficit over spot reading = 0.12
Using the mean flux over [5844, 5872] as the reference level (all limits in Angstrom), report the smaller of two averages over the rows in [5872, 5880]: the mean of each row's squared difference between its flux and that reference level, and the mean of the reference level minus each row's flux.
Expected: -7.0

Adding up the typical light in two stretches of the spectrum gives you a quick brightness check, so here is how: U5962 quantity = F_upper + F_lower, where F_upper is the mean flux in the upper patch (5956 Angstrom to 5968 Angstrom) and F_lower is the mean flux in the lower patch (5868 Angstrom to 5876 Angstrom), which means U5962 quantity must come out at 342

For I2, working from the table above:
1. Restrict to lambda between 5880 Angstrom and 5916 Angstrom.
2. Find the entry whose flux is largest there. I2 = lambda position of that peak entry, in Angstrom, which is 5882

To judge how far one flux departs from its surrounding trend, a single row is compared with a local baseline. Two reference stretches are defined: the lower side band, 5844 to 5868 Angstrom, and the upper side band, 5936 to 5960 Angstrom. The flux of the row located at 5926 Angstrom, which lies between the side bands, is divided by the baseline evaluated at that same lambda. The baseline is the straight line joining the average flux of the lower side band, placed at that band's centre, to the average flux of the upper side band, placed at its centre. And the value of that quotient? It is 0.99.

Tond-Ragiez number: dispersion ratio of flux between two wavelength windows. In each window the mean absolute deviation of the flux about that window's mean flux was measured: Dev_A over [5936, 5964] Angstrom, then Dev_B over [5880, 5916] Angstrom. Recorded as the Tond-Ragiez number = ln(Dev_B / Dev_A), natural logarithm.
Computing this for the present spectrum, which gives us 1.7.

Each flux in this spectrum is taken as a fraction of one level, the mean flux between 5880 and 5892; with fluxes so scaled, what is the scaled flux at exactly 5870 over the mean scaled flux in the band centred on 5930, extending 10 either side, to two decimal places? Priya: 1.04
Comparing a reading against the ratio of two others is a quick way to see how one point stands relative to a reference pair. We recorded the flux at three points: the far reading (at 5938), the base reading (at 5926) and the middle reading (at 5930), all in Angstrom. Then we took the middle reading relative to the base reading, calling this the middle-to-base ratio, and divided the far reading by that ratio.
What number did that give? 163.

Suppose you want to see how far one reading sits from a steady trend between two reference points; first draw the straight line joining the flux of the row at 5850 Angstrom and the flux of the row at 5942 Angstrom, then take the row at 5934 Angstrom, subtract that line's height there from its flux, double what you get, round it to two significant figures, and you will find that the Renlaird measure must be -5.3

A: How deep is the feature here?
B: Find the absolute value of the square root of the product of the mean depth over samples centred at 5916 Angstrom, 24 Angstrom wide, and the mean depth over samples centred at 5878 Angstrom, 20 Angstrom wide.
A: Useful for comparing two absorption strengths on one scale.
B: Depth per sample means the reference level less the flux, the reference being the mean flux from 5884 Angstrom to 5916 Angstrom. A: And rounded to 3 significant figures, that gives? 10.6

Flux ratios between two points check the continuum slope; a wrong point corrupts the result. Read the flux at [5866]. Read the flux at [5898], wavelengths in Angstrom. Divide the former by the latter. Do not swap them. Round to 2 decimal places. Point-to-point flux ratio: 1.11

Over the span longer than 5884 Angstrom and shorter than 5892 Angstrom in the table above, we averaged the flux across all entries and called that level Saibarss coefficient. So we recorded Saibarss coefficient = 146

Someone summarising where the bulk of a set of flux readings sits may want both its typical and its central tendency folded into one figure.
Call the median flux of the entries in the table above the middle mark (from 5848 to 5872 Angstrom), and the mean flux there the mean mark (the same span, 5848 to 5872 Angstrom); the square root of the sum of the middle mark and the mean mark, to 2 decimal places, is 18.29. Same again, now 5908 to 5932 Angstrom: 18.19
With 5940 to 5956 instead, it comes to 18.25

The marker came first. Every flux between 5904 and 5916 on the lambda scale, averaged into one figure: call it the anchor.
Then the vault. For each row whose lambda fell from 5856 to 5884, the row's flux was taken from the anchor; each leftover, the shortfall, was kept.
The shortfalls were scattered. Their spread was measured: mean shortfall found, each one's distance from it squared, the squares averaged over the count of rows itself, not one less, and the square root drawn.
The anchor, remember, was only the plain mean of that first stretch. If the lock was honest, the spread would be 4.3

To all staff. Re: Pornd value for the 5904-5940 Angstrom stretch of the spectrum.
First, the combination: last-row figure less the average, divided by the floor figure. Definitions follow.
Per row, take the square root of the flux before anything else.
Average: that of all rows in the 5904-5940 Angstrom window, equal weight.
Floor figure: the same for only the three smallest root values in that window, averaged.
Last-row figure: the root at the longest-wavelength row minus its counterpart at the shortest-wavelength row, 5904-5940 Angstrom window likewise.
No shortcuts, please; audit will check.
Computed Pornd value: -1.00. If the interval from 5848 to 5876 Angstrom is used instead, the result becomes -1.00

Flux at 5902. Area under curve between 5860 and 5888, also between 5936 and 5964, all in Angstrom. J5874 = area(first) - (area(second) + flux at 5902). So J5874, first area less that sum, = -165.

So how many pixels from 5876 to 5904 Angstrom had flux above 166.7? 1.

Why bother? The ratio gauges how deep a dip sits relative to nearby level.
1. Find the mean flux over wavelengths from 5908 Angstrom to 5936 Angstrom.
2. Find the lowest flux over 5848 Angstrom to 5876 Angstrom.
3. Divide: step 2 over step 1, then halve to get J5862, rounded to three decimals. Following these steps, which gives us 0.492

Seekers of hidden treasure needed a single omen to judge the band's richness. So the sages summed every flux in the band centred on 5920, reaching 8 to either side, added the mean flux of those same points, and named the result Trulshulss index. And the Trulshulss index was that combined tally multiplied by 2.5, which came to 2068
